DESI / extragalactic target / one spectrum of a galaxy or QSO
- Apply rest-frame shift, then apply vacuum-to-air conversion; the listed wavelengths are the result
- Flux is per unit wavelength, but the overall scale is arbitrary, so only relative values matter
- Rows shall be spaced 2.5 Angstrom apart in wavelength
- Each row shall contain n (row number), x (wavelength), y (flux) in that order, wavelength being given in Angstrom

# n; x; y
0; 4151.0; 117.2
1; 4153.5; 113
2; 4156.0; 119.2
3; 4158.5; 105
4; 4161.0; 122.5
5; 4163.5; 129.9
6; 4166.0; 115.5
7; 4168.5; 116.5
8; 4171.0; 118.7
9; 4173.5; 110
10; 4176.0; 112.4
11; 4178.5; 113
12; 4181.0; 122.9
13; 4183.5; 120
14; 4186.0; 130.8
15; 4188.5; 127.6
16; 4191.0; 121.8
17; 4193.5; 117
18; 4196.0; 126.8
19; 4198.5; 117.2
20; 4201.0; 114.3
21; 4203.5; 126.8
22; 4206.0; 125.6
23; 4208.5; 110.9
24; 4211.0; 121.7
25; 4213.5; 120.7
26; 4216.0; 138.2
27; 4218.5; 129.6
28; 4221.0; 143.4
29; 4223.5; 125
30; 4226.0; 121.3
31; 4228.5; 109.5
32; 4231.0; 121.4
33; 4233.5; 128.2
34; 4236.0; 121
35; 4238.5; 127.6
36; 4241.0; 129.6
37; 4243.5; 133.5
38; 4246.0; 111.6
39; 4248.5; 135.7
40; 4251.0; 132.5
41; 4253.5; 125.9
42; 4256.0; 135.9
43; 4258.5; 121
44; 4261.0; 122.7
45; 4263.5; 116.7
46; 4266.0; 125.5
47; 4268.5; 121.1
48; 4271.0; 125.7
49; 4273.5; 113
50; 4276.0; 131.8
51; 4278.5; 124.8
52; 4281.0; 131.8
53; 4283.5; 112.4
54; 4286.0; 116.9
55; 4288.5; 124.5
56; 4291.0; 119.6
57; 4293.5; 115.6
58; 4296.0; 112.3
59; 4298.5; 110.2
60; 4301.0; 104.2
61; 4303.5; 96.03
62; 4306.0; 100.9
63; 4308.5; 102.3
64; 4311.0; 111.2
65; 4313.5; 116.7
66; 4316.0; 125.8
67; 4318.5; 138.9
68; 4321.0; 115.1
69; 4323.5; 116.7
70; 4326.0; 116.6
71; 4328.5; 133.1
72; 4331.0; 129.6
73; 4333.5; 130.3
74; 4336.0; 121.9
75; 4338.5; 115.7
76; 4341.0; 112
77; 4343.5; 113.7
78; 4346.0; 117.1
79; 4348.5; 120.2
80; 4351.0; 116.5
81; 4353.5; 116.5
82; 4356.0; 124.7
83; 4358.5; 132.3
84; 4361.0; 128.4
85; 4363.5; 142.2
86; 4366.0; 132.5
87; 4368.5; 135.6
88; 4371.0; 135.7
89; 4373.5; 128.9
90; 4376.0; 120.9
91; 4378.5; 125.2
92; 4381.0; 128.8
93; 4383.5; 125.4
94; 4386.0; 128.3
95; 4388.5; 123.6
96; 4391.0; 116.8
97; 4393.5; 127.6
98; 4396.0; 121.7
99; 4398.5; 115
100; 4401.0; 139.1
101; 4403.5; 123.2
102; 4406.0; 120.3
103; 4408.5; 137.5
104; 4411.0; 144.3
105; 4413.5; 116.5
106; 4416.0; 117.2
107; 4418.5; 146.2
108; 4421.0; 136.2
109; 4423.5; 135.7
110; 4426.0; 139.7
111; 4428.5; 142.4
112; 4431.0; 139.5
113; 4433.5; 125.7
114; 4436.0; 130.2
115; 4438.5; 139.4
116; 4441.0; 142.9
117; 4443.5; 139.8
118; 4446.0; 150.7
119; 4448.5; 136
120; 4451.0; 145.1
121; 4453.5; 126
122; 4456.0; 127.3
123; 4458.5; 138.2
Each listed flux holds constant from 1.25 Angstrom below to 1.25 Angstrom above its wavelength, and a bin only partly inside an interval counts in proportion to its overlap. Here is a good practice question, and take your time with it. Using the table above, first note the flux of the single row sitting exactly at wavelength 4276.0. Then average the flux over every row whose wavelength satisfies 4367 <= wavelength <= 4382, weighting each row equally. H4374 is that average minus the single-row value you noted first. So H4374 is -3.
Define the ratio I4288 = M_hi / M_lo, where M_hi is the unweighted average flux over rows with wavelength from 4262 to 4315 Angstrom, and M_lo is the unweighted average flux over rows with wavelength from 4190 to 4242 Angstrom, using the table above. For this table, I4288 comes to 0.94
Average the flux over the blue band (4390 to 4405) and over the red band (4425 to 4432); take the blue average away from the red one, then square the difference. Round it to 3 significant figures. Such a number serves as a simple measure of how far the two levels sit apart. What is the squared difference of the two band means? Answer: 277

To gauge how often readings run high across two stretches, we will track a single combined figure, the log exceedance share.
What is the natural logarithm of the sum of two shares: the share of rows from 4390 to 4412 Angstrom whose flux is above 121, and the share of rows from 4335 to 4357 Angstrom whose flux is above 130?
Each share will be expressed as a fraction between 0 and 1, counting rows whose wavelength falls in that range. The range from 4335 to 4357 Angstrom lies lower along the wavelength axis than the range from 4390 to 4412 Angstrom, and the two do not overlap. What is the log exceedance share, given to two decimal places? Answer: -0.41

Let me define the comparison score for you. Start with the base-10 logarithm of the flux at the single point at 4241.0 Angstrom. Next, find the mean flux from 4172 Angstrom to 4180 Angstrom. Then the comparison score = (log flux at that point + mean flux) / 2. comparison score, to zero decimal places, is 57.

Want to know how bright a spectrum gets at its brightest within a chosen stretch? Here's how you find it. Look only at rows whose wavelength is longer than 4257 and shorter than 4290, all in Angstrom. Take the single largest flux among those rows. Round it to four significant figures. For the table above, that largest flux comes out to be 131.8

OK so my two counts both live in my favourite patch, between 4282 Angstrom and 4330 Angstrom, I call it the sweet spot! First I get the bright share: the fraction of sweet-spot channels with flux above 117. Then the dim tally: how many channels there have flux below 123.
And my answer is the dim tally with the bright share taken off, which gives 15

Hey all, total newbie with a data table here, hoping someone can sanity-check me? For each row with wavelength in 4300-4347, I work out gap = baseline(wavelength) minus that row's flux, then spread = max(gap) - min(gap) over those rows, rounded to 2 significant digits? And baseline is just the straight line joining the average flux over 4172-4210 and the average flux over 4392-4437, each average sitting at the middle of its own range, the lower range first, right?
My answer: 42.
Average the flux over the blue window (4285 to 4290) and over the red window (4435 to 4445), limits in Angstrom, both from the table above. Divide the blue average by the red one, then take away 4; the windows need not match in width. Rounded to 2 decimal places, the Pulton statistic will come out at -3.13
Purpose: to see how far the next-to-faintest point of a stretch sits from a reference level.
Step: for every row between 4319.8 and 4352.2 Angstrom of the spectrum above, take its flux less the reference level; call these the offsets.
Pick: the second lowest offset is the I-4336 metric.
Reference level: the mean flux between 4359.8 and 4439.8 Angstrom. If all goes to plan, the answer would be -16.6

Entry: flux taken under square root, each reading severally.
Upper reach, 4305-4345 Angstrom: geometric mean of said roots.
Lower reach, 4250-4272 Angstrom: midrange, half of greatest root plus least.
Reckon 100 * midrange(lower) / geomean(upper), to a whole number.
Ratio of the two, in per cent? 103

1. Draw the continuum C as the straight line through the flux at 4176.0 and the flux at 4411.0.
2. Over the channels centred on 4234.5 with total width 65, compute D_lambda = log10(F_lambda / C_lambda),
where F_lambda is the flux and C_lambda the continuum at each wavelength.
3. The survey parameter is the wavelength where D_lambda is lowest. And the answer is 4246.0 Angstrom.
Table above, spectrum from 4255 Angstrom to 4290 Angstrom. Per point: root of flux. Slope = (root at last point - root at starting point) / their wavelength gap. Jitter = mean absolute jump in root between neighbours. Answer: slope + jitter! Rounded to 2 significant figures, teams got 0.39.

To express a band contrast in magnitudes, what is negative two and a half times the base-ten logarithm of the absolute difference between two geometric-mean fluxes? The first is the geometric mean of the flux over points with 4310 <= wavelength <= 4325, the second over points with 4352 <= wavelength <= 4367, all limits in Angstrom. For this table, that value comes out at -2.4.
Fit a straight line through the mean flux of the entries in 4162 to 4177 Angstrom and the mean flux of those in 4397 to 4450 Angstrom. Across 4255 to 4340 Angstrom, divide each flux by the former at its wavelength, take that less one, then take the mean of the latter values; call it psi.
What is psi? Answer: -0.05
